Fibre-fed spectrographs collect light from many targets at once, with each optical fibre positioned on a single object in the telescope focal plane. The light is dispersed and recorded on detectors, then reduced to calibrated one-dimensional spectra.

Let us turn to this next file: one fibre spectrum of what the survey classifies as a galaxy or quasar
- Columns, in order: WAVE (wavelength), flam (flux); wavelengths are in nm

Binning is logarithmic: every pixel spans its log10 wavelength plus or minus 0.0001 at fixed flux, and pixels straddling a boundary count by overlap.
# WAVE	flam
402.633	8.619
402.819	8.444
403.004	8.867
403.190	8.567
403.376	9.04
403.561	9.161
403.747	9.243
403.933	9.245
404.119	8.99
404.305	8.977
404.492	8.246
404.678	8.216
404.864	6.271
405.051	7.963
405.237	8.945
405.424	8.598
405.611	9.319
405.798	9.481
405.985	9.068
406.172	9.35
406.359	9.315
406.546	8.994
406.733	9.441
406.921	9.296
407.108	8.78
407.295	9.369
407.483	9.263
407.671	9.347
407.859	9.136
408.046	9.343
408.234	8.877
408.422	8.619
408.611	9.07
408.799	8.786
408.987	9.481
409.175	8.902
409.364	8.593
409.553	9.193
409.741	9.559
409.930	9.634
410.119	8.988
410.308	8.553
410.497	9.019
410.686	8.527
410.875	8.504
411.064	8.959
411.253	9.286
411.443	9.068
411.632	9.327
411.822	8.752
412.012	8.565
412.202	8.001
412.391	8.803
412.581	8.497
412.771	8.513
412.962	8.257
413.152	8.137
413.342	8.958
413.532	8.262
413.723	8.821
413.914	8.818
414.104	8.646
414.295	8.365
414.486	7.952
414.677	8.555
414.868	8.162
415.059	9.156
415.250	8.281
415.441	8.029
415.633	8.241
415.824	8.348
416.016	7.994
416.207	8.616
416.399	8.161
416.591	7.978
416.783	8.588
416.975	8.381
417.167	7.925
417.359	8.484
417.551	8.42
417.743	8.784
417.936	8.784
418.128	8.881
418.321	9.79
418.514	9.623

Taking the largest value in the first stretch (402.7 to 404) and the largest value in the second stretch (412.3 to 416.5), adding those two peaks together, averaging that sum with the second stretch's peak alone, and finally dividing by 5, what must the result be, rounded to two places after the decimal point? 2.76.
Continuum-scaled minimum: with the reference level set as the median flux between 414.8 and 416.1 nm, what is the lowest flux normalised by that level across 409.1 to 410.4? 1.04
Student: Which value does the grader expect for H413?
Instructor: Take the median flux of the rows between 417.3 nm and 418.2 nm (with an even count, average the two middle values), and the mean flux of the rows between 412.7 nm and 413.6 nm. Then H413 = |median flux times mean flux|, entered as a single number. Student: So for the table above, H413 74.0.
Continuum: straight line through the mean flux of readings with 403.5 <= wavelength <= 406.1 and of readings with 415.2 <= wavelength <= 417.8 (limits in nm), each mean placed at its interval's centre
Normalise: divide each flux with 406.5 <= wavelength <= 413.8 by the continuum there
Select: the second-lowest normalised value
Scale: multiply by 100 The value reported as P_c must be 97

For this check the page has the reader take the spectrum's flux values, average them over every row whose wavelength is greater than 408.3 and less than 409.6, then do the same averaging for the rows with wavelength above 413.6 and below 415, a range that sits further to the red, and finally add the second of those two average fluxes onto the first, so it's 17.4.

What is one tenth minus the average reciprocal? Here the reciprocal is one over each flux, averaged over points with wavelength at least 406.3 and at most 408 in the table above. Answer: -0.0086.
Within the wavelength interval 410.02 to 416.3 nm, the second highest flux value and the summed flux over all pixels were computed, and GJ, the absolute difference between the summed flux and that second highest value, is 274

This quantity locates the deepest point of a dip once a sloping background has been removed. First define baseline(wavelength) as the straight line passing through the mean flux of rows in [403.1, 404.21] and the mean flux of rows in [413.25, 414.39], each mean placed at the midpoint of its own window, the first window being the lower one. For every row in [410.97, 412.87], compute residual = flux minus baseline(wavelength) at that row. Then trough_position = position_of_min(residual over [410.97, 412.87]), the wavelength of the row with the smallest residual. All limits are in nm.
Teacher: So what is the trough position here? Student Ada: 412.202 nm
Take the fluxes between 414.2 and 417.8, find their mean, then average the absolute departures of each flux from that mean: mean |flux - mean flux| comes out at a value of 0.24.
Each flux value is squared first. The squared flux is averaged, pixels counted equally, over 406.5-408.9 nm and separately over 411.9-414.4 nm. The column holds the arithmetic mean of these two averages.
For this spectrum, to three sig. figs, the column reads 77.7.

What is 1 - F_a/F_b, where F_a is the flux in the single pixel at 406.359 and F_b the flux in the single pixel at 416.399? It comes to -0.14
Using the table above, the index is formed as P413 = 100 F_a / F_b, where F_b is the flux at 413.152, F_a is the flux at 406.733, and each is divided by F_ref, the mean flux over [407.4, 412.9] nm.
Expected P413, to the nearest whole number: 116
